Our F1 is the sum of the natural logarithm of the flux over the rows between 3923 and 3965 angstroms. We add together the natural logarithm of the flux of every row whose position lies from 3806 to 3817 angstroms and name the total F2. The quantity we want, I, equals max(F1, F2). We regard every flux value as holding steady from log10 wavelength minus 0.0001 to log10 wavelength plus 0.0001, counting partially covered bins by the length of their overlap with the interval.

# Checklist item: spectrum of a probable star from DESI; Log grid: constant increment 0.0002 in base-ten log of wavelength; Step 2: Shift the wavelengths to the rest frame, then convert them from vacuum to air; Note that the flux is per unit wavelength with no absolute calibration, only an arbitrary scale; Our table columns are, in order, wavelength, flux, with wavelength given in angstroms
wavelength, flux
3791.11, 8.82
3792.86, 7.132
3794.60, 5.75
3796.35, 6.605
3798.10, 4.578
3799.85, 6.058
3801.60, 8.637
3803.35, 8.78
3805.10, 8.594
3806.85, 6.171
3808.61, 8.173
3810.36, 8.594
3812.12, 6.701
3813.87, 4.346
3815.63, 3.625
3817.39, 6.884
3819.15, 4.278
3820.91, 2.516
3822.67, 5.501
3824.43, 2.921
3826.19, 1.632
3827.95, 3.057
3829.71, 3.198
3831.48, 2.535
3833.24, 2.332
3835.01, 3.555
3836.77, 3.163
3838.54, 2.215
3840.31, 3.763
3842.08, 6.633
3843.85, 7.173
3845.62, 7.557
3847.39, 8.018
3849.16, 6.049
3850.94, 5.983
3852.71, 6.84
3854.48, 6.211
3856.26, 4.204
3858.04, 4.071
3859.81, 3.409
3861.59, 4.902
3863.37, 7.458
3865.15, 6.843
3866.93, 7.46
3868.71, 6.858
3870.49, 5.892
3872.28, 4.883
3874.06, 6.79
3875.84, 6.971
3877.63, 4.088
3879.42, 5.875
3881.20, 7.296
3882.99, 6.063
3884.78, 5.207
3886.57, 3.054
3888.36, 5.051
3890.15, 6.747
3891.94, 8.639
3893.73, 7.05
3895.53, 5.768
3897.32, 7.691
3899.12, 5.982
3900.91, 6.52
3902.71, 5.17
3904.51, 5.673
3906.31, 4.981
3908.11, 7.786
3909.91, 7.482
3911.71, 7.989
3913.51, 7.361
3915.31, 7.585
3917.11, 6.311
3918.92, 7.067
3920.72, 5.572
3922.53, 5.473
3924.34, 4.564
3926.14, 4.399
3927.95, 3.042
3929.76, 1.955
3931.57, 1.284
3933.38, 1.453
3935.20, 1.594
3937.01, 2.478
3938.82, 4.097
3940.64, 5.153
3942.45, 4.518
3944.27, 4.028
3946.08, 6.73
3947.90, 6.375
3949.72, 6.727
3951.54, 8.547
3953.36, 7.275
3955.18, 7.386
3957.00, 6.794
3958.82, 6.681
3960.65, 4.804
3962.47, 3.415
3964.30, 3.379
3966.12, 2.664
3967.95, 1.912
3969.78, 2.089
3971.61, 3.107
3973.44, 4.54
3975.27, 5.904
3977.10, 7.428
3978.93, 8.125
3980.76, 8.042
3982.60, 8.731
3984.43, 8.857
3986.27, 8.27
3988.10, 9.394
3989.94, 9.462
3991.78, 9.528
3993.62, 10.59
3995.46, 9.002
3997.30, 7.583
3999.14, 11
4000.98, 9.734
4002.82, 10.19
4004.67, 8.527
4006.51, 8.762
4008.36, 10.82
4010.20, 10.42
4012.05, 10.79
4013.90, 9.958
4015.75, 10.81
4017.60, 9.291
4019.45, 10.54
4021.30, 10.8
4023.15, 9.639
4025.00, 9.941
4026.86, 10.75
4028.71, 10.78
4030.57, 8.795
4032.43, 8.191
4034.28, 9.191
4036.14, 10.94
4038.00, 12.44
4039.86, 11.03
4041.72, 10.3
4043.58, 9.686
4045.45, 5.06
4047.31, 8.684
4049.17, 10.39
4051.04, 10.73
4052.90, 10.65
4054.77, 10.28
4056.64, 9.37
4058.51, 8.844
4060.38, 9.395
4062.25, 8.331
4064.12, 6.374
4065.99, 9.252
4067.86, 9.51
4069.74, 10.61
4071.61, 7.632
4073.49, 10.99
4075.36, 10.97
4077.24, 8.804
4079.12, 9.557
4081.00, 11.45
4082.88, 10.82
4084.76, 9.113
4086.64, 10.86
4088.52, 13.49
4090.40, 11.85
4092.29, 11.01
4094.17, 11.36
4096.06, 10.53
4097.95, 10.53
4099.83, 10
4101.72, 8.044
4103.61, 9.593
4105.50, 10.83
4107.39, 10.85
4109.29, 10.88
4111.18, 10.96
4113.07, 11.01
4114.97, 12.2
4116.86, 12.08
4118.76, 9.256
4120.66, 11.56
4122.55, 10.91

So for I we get 32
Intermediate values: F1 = 32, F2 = 11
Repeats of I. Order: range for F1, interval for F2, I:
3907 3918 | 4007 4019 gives 14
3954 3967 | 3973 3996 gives 27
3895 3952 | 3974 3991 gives 50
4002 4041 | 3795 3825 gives 49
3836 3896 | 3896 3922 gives 58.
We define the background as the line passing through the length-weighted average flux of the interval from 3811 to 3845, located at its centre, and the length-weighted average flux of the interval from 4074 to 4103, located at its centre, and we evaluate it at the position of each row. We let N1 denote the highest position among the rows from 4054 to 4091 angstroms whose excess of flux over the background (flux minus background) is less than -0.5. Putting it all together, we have 4084.76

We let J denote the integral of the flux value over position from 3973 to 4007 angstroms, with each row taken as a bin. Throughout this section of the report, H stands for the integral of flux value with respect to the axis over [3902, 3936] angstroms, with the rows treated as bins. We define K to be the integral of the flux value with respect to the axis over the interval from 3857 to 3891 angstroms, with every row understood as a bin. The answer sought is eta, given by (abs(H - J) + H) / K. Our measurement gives 1.52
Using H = 173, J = 295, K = 195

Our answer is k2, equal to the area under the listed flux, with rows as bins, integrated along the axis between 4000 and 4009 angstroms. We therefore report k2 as 86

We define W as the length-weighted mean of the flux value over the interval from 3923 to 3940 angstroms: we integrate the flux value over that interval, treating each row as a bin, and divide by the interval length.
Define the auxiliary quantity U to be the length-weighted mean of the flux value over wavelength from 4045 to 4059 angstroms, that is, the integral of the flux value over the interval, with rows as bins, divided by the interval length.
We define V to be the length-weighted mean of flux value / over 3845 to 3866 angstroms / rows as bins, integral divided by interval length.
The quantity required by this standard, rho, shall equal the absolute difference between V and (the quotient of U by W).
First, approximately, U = 9.4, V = 6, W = 3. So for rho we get 3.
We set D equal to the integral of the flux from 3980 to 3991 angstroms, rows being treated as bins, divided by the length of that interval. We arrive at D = 8.8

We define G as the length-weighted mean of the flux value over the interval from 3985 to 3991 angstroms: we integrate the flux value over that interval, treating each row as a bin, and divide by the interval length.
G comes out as 9.0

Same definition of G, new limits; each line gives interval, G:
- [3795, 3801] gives 5.9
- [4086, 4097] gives 11.5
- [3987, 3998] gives 9.3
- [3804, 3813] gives 7.7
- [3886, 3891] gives 5.1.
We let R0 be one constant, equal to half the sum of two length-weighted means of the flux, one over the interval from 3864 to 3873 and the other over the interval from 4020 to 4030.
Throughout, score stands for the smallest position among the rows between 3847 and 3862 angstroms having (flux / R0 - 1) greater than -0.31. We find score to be 3847.39 angstroms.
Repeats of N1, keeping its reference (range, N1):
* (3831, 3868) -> 3859.81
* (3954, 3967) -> 3966.12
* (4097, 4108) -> 4103.61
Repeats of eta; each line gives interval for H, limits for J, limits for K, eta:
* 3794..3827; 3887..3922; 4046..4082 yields 0.67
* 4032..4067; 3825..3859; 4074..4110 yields 1.33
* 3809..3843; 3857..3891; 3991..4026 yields 0.56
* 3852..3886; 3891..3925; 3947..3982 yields 1.15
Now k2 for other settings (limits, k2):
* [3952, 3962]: 65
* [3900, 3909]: 54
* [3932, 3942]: 29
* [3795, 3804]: 61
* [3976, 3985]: 74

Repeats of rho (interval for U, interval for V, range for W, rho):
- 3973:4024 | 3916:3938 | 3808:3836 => 2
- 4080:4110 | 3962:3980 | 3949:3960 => 3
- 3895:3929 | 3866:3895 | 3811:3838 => 4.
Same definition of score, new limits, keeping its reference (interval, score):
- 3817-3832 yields 3817.39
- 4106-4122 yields 4107.39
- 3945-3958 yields 3946.08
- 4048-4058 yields 4049.17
